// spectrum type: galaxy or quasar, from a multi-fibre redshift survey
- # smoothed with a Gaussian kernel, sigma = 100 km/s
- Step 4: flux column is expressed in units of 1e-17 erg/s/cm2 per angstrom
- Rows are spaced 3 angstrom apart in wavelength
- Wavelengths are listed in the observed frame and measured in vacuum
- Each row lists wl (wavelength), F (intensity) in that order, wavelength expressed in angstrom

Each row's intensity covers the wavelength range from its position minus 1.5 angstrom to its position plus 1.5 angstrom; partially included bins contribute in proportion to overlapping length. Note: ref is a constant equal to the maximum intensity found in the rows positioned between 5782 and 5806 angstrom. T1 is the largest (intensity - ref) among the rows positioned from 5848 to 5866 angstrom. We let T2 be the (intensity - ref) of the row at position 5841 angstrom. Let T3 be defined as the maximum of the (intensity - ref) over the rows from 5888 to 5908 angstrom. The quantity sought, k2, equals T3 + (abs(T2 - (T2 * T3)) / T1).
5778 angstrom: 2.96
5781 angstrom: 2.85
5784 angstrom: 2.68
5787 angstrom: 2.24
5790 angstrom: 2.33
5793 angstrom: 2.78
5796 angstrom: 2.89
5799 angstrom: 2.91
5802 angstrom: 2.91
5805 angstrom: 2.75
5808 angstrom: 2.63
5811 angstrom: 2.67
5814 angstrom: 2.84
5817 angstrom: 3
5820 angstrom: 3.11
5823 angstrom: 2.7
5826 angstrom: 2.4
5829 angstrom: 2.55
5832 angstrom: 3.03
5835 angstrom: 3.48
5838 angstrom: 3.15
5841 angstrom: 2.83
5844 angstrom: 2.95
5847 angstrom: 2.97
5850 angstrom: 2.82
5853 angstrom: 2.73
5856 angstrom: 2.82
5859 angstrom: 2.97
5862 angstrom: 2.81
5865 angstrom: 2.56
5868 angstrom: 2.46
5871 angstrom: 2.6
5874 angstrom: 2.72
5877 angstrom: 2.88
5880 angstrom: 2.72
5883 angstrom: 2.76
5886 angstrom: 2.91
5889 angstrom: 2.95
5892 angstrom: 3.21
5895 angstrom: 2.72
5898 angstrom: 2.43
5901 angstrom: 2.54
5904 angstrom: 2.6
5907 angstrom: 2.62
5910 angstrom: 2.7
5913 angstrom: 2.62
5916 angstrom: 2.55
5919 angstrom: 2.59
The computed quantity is 1.2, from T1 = 0.06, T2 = -0.08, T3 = 0.30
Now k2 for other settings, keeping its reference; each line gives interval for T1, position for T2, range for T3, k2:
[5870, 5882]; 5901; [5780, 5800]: -12.3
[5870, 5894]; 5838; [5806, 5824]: 0.8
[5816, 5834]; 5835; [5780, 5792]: 3.0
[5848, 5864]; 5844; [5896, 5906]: 0.6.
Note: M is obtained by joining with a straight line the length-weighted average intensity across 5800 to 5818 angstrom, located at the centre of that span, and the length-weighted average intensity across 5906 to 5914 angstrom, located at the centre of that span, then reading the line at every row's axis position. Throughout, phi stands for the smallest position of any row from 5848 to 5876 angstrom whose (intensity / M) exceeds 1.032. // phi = 5856 angstrom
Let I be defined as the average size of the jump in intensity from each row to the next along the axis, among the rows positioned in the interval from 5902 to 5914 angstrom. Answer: 0.06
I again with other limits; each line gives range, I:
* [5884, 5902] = 0.24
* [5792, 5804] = 0.04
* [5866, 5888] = 0.13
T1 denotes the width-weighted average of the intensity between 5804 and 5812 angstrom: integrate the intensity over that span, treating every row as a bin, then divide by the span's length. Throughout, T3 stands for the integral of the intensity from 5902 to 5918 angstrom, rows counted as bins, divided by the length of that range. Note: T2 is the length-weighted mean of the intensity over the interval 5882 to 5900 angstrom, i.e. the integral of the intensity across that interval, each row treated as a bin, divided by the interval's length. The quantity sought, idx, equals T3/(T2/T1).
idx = 2.48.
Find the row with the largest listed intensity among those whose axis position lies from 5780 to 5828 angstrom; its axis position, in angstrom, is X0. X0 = 5820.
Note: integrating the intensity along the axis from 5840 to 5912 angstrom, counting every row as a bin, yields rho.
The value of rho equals 199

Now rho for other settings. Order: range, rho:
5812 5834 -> 62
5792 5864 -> 206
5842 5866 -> 68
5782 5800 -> 47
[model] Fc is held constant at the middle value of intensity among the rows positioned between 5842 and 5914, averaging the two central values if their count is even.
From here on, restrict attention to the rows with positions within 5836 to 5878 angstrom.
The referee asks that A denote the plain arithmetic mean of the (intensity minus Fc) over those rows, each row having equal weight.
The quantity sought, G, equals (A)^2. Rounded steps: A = 0.08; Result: 0.006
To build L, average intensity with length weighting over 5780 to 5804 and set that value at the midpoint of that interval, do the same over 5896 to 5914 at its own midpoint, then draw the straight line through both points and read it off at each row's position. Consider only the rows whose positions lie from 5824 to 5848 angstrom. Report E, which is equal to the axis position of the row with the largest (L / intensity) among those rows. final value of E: 5826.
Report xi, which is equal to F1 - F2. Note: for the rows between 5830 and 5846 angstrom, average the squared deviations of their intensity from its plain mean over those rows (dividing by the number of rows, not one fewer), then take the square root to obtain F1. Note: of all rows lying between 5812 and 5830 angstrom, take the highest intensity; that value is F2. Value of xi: -2.89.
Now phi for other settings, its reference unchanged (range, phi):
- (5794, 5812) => 5799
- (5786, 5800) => 5799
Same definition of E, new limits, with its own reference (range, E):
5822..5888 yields 5826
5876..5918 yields 5898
